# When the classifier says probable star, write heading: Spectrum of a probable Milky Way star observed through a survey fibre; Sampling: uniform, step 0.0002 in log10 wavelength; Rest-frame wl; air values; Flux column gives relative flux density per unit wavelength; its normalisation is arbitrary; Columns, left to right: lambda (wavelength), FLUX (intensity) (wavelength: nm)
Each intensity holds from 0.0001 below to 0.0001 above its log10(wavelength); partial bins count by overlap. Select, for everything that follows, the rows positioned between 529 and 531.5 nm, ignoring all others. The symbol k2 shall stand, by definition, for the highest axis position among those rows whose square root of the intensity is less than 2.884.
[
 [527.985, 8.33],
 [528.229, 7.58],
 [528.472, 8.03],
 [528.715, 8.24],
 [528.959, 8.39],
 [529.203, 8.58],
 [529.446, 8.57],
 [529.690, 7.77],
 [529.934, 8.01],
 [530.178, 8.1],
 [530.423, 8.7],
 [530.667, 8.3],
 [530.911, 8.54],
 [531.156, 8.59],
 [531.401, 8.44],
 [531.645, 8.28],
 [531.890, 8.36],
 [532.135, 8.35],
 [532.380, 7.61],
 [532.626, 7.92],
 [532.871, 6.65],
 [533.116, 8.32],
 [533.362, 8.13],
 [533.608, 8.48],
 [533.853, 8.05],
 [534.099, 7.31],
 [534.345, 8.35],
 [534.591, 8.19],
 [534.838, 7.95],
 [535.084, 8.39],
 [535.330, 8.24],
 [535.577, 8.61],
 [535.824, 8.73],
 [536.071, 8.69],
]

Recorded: 530.667 nm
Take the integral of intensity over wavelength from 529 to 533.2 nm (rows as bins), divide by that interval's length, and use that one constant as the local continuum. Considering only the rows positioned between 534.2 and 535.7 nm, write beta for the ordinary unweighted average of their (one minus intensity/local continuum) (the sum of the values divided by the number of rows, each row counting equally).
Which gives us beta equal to -0.013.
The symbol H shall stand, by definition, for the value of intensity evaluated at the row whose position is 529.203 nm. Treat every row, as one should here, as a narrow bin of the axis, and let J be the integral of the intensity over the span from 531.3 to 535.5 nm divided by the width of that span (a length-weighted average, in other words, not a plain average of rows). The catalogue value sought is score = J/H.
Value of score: 0.94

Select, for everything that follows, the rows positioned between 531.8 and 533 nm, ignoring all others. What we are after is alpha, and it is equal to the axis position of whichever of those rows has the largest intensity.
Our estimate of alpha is 531.890 nm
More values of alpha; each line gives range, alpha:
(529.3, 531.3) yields 530.423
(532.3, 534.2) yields 533.608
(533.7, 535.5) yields 535.084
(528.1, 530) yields 529.203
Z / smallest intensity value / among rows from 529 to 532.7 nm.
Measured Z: 7.61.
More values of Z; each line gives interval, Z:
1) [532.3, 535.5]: 6.65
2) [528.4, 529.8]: 7.77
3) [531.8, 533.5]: 6.65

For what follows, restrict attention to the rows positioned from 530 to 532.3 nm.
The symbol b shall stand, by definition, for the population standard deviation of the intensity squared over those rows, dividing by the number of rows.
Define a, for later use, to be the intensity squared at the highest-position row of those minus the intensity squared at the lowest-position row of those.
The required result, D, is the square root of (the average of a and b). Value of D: 1.87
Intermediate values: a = 4.1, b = 2.9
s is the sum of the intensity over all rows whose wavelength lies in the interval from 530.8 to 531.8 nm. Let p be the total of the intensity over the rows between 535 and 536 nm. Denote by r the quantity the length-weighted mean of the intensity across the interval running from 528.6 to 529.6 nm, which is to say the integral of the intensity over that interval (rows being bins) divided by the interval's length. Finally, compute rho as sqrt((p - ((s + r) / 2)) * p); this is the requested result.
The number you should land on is 20.9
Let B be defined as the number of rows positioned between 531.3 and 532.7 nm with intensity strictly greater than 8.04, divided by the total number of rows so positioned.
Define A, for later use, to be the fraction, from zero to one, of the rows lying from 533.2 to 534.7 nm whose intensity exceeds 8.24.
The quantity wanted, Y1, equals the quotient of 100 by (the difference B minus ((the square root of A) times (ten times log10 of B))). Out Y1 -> 59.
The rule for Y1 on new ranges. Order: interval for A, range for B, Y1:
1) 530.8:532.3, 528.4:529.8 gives 41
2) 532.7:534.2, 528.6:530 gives 59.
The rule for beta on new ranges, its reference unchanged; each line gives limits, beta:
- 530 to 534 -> 0.001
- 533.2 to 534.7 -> 0.012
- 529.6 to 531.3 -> -0.013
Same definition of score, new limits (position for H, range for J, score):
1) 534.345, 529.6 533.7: 0.98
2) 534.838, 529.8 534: 1.03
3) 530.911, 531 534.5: 0.94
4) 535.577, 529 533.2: 0.95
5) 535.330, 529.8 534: 0.99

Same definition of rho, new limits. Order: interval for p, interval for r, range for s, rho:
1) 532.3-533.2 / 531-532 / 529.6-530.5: 17.5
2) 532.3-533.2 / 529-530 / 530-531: 17.1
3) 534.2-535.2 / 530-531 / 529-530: 20.0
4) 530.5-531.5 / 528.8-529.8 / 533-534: 21.2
